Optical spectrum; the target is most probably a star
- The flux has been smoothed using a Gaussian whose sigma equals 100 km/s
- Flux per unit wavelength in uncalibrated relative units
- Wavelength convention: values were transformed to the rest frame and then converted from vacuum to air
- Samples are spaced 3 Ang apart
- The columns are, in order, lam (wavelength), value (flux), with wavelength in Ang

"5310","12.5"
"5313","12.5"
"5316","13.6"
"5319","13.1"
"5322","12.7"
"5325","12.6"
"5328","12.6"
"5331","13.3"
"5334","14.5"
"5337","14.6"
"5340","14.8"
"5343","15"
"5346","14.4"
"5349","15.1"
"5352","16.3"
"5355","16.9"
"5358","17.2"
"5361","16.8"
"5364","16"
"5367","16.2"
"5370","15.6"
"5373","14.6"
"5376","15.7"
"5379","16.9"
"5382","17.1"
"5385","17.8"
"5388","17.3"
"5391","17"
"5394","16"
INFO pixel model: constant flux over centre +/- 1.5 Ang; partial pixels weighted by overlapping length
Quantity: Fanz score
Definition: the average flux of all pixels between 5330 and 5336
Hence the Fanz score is 14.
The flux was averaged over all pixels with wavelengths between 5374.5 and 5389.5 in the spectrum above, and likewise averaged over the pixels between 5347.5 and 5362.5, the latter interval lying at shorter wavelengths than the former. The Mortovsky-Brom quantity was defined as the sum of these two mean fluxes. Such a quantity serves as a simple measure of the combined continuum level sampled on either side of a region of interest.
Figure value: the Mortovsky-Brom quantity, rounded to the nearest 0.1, 33.4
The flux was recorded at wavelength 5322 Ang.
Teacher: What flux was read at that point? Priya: 12.7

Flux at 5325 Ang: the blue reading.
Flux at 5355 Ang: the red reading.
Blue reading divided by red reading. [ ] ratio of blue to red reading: 0.75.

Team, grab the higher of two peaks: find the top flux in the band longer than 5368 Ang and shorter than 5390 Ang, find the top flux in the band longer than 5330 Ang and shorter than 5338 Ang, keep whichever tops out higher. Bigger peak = 17.80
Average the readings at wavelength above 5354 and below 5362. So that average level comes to 17.0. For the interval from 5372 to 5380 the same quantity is 15.7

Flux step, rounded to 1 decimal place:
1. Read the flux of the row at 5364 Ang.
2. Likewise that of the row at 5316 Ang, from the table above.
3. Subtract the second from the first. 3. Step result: 2.4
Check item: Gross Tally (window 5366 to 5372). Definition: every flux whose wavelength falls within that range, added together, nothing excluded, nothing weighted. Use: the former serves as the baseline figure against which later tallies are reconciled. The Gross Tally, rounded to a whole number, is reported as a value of 32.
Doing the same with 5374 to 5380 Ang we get 33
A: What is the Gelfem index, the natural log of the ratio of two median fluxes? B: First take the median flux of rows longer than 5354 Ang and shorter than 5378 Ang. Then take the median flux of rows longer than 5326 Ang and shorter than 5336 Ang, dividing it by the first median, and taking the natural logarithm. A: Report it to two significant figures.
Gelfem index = -0.19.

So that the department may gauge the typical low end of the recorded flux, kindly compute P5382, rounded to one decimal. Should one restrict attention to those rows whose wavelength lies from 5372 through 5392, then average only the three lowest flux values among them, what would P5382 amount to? 15.7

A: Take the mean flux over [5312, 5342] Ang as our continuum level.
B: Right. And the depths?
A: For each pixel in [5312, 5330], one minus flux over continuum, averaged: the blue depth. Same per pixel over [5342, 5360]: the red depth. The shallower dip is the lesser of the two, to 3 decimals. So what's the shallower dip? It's -0.178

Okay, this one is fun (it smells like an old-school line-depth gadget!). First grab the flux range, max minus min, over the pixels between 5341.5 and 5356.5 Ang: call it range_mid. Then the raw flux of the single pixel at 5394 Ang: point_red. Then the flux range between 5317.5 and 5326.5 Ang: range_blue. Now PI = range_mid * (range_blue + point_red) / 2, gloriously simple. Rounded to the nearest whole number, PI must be 21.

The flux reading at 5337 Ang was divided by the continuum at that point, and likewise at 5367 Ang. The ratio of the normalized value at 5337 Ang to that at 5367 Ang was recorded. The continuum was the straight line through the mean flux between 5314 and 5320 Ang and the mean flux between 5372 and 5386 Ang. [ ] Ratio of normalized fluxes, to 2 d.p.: 1.00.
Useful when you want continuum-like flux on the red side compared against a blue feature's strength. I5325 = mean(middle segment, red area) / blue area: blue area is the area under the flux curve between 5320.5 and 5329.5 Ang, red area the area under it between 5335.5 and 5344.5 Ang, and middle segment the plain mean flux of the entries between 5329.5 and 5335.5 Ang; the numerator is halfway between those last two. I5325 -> 0.65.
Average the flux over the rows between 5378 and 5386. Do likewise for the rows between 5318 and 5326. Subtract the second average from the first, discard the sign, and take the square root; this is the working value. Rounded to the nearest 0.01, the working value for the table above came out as 2.11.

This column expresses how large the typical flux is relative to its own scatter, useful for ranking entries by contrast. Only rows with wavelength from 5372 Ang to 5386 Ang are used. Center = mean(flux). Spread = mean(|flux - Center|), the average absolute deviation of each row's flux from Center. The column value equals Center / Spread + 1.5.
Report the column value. 18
